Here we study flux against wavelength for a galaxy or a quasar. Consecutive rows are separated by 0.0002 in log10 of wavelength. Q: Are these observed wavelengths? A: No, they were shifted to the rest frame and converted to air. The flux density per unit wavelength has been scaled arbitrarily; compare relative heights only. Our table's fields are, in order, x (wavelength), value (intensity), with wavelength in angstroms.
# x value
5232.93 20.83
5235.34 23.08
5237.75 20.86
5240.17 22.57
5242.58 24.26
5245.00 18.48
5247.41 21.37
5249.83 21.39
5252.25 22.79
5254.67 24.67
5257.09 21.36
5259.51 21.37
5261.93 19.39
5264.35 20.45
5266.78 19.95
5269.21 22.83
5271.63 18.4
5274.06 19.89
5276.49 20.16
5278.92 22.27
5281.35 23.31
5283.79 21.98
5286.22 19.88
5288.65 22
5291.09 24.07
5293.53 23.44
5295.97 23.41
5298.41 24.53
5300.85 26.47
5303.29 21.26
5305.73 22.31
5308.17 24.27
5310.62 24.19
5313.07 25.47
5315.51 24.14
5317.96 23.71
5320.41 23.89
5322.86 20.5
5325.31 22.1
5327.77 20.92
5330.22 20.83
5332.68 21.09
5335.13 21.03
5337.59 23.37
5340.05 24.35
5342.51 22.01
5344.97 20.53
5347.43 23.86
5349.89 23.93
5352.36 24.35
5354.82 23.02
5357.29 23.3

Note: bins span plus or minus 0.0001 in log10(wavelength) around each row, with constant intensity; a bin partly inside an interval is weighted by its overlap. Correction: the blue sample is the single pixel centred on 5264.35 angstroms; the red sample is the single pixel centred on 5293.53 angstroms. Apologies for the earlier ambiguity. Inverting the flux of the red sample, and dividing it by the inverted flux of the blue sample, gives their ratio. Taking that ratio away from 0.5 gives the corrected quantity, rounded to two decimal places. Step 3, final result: -0.37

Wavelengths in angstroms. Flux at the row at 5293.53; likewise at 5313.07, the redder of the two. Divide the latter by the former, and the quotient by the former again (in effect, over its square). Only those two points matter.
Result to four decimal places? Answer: 0.0464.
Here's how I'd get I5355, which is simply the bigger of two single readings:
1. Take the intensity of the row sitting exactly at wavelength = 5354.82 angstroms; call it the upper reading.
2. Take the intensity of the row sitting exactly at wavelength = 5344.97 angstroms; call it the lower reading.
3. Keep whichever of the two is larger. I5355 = 23.0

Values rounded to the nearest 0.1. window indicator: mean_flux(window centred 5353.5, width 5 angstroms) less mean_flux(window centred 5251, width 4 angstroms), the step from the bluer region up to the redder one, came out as 1.6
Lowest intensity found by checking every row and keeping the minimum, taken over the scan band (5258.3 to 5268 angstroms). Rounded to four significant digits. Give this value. 19.39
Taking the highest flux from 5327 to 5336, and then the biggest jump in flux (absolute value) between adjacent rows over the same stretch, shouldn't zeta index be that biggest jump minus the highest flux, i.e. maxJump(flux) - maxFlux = -20.8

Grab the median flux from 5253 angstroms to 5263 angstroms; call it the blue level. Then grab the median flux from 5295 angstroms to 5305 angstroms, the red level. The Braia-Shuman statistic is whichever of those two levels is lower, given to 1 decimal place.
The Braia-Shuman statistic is 21.4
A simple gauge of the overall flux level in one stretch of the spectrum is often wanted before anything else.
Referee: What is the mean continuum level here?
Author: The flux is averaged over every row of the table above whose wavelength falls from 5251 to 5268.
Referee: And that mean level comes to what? 21.4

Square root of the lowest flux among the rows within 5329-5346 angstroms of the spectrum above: 4.53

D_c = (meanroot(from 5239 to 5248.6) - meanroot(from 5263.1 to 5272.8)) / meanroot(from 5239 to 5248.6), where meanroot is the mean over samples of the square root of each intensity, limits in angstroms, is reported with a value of 0.029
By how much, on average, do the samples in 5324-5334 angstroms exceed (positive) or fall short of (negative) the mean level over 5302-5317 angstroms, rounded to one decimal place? -2.4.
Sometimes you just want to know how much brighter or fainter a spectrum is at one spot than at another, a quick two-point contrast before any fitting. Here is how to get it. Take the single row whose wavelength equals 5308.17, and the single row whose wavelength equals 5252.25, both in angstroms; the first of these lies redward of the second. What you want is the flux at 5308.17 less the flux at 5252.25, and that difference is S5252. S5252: 1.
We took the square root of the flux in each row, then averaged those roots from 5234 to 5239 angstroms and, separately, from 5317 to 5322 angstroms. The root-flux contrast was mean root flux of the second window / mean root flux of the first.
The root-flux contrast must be 1.04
